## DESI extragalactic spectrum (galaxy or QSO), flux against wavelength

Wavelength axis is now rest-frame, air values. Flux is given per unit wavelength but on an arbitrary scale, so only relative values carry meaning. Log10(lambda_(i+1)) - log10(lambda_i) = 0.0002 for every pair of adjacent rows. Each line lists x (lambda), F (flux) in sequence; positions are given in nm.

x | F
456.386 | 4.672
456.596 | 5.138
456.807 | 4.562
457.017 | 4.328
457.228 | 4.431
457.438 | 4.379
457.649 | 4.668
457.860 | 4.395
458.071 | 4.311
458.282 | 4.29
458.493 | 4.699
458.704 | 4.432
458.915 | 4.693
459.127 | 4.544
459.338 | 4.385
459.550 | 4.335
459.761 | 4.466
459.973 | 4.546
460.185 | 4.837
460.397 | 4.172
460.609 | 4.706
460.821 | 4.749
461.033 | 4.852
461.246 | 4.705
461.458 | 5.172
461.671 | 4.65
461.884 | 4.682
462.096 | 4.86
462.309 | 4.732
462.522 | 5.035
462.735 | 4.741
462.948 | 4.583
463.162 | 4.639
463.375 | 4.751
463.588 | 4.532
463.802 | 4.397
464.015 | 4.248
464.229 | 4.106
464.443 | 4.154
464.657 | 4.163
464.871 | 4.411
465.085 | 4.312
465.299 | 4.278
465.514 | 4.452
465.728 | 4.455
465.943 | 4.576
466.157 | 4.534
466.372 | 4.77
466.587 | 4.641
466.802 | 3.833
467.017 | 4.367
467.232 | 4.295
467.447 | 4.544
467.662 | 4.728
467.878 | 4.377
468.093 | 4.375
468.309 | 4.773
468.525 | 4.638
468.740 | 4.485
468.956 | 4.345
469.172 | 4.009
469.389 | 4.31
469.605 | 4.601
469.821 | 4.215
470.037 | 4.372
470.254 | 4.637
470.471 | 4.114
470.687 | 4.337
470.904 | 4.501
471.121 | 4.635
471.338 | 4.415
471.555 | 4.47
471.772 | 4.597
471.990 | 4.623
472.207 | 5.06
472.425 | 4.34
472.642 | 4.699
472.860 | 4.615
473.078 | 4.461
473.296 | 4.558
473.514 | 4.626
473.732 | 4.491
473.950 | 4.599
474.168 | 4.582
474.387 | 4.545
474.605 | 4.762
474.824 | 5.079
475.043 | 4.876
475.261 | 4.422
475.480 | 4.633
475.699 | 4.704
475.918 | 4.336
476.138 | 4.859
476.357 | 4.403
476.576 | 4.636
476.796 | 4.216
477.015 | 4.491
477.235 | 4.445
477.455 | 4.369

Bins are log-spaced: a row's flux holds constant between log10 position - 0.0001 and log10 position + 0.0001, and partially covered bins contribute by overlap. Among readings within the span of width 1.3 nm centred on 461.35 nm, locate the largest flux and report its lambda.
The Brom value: 461.458 nm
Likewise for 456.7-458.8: 458.493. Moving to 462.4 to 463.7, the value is 462.522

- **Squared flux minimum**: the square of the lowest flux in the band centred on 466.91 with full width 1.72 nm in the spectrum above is 15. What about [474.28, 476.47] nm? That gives 19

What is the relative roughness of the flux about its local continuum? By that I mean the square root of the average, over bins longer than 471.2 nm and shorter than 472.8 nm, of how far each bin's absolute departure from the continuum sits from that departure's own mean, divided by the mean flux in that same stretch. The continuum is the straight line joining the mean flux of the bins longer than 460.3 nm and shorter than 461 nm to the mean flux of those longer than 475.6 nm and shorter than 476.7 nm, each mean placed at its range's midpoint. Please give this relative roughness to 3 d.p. 0.072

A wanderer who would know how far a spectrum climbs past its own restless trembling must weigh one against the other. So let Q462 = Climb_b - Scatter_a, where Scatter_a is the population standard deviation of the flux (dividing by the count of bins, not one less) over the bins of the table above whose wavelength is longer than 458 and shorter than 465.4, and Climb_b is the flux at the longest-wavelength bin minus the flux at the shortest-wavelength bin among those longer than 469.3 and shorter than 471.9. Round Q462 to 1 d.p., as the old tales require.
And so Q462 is 0.0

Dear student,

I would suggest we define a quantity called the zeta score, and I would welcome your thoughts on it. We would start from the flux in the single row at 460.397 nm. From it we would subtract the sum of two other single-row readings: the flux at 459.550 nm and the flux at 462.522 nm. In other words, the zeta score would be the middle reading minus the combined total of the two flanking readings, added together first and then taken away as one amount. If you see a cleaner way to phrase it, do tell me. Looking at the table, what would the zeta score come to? -5.2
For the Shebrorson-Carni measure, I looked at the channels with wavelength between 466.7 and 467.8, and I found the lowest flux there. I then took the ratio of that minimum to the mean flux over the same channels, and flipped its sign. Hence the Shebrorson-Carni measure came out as -0.880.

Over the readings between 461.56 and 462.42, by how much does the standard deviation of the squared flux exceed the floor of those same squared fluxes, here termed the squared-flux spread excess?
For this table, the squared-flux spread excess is -21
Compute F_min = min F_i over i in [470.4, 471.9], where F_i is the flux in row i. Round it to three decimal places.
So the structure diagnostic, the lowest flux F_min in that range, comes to 4.114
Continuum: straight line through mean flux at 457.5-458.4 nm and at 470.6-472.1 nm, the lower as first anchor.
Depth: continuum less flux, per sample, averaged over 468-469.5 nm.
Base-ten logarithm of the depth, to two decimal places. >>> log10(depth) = -1.13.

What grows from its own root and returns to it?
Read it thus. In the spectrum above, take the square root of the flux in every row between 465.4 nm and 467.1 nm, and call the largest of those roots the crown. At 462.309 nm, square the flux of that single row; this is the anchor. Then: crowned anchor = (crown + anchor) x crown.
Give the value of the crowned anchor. 54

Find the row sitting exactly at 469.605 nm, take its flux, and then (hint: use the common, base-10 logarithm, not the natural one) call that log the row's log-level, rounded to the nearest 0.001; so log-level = 0.663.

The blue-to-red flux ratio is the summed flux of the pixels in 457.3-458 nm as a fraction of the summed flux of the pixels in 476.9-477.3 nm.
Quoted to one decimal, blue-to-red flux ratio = 1.5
